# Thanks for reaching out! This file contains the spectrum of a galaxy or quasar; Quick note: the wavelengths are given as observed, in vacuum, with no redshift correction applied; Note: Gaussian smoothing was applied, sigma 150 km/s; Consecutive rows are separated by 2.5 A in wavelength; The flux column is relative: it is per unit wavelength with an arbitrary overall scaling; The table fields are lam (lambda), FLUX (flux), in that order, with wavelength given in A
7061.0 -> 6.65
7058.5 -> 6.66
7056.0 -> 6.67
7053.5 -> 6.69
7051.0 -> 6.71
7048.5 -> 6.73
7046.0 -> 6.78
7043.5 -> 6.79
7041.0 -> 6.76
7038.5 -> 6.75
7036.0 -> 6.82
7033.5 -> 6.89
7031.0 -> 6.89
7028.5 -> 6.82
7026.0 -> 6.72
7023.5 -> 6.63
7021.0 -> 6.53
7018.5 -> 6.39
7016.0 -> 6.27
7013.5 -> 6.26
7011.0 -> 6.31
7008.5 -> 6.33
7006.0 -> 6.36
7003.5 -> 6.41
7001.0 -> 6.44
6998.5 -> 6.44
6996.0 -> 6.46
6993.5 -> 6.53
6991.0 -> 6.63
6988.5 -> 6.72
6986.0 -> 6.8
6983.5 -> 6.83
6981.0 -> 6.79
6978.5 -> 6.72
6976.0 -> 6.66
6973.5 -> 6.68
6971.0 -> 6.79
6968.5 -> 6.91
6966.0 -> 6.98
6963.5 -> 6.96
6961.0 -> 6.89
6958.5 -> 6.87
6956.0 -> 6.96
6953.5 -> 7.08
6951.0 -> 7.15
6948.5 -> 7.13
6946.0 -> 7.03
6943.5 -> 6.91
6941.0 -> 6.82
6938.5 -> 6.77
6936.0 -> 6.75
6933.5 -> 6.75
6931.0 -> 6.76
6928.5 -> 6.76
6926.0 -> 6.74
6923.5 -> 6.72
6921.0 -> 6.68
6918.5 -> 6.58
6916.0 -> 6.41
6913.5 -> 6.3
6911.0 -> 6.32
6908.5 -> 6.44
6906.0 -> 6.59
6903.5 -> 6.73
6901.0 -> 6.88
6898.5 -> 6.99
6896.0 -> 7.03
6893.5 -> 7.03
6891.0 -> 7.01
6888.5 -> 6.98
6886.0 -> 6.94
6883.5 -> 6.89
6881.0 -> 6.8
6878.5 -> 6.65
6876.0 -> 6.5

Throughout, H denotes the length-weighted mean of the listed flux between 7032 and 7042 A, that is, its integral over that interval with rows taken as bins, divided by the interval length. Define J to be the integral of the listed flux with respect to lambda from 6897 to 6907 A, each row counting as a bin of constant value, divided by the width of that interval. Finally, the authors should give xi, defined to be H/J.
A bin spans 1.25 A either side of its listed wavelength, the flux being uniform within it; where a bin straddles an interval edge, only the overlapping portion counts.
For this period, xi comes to 1.00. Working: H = 6.81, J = 6.81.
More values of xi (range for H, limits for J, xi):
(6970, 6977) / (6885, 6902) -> 0.96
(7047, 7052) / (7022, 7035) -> 0.99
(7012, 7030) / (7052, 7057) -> 0.98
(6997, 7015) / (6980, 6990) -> 0.94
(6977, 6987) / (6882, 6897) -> 0.97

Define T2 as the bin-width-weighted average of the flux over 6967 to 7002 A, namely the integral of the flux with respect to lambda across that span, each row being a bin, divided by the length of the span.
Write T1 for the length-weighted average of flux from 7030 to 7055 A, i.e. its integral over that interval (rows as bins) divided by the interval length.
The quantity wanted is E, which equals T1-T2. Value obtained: 0.10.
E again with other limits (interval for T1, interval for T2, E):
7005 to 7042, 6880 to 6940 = -0.16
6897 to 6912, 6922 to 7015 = -0.06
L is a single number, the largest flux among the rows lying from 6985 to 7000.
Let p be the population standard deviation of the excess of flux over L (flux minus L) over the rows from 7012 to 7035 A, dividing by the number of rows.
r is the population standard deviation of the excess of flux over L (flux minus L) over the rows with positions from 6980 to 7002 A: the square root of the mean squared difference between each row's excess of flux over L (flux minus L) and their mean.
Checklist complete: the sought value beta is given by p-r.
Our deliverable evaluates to 0.08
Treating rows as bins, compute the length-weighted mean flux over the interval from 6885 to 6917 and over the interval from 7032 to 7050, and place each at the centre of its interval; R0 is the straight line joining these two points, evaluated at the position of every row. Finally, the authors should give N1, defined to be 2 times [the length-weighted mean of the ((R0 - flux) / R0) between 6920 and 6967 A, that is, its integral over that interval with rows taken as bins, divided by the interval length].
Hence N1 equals -0.04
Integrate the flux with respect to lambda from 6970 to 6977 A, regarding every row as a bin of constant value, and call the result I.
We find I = 47.0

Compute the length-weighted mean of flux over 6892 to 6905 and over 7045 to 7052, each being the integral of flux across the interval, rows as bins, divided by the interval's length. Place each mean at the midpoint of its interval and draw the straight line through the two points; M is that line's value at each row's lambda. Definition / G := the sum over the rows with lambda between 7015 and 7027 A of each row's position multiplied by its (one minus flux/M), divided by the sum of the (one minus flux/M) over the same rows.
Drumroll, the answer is 7018.8 A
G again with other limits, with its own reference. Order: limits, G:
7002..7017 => 7010.2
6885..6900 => 6894.0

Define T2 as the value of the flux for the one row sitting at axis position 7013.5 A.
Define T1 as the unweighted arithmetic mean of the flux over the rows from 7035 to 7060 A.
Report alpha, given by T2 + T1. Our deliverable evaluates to 13.0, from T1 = 6.74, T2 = 6.26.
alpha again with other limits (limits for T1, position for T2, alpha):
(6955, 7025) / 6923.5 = 13.3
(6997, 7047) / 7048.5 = 13.3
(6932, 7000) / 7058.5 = 13.5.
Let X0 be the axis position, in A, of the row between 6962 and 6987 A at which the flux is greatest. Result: 6966.0 A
